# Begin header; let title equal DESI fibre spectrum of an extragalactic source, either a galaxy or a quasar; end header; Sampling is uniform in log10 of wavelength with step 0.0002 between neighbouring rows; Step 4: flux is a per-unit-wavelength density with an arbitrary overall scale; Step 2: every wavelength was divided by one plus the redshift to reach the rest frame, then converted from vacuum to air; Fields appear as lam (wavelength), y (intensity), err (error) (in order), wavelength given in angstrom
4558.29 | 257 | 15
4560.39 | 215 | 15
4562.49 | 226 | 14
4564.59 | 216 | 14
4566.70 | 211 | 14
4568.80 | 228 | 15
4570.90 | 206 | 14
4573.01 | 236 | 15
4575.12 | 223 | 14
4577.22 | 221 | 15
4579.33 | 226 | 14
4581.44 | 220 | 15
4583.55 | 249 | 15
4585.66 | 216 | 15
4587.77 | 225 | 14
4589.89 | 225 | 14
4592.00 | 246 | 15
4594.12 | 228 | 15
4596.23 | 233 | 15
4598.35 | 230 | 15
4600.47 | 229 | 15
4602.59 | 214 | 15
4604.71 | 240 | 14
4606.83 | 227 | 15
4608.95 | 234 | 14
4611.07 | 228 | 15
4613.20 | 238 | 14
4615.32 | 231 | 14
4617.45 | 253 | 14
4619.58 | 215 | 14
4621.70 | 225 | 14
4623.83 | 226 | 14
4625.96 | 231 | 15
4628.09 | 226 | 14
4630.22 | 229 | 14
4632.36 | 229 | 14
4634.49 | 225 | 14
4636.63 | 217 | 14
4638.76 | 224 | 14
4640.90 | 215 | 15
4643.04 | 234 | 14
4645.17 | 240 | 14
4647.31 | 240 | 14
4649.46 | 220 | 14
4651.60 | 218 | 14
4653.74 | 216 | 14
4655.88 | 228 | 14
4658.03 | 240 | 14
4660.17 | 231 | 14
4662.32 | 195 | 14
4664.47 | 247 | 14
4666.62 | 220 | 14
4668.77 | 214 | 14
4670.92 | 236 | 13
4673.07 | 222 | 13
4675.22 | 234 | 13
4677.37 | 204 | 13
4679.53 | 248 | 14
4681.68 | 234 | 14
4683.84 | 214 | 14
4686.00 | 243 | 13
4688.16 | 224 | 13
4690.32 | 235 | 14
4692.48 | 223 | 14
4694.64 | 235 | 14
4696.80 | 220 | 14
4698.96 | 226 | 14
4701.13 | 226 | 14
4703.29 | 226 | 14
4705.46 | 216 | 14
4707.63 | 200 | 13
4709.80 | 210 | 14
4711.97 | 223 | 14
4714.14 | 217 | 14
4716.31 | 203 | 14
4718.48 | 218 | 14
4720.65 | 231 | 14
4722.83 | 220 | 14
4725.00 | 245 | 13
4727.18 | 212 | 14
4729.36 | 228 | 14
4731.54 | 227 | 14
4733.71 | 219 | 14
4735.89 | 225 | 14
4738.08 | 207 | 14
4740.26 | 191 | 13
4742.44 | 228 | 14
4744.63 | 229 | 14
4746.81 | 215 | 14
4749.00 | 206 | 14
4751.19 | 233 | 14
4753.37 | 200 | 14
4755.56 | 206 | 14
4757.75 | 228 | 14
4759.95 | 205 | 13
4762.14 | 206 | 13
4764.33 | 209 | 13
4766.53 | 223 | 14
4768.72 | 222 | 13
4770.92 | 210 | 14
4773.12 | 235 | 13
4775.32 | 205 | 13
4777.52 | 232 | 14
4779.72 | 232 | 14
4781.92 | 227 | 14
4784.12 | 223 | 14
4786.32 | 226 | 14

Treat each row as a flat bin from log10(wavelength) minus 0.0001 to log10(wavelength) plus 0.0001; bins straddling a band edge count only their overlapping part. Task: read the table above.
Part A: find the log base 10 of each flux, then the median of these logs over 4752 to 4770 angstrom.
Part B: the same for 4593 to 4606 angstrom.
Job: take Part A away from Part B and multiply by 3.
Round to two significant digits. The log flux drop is 0.13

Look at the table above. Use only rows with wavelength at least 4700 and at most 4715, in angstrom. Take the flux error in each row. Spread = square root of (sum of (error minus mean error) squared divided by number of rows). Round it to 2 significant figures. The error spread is 0.35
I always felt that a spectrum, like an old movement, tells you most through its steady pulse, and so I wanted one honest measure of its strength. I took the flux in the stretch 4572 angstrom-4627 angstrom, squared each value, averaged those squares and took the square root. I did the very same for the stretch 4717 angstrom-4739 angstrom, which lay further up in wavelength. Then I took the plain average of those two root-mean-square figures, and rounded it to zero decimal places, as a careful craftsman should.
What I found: 227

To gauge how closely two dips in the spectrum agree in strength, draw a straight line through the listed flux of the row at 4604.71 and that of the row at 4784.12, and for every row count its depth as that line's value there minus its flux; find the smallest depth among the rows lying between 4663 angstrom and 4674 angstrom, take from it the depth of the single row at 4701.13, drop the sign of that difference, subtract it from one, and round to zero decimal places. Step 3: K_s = -17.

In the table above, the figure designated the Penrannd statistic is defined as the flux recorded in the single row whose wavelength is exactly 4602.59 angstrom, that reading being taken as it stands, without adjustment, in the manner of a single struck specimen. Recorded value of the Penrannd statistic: 214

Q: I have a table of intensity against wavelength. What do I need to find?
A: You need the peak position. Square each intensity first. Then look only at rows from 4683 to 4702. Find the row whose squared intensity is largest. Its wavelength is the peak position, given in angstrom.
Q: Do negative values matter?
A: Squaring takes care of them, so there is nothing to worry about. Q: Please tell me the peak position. 4686.00 angstrom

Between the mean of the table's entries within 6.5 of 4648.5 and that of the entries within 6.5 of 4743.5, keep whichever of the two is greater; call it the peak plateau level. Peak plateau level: 228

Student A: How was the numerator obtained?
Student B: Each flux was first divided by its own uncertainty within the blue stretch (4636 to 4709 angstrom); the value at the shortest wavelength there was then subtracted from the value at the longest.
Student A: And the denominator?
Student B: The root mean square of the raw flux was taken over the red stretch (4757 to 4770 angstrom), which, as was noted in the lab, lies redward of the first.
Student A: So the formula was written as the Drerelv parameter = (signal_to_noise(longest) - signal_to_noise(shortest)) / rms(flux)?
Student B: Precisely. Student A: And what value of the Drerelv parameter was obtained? -0.001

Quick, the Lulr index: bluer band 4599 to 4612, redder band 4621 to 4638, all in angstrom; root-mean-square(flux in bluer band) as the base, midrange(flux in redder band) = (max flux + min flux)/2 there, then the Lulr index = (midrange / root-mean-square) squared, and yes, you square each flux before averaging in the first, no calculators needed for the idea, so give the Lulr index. 0.958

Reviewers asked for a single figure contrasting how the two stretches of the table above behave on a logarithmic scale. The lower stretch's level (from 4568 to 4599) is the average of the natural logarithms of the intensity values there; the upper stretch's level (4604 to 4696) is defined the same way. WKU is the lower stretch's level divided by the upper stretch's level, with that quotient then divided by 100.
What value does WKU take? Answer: 0.0100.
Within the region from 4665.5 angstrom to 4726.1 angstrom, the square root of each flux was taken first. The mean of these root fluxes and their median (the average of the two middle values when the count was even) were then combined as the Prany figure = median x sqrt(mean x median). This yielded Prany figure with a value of 223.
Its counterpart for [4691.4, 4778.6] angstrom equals 220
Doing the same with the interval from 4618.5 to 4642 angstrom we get 225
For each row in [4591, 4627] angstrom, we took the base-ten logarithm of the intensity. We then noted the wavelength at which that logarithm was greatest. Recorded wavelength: 4617.45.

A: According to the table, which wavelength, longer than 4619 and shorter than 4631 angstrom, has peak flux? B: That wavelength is 4625.96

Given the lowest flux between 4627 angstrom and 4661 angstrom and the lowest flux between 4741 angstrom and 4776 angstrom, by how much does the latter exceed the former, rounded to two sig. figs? -15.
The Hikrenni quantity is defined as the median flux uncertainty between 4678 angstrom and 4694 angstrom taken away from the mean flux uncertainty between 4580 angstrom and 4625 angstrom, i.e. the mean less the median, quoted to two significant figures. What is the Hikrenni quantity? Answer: 0.52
